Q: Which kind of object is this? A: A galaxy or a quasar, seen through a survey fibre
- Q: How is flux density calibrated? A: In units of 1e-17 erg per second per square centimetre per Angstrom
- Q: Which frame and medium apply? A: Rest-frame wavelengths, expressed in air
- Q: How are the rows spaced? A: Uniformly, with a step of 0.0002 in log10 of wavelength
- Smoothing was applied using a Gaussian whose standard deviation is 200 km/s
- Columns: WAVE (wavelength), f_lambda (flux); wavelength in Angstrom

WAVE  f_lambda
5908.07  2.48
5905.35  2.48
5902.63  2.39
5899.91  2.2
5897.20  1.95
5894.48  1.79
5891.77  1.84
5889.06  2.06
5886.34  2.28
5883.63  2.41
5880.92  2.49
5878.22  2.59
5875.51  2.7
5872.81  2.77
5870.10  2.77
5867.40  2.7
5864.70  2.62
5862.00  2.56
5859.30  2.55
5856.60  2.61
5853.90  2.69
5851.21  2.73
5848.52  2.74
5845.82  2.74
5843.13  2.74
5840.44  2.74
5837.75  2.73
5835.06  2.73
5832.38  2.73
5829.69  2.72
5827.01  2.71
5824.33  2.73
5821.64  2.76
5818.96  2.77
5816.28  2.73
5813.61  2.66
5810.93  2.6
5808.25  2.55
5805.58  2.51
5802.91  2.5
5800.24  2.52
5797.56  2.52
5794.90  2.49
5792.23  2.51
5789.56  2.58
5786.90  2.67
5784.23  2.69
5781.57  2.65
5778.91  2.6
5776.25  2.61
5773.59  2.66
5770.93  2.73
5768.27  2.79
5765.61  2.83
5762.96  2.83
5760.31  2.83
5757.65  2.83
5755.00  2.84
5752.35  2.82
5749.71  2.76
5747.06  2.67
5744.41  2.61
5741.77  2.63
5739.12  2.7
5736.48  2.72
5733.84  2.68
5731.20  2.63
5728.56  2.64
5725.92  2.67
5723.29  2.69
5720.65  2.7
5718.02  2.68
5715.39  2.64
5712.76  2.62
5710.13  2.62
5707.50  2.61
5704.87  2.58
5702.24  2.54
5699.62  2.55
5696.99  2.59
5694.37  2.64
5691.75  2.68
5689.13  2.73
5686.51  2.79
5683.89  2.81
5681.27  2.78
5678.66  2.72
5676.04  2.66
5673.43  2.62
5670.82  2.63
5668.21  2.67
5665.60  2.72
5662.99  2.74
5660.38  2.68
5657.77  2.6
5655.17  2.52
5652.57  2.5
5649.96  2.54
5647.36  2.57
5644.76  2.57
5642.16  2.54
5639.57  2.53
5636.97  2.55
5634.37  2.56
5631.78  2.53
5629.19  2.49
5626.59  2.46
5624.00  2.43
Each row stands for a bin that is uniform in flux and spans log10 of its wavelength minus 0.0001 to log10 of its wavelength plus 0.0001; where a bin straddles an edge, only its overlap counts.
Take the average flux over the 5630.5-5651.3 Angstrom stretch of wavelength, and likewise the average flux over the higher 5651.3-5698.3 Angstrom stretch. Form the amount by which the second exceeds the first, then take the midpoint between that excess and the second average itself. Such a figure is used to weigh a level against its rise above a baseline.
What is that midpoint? 1.40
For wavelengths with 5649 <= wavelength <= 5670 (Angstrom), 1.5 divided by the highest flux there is 0.547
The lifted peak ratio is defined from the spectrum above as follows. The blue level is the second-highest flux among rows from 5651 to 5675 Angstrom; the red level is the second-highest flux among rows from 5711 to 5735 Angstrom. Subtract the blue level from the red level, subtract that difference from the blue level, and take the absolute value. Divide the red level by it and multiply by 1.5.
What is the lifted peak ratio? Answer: 1.47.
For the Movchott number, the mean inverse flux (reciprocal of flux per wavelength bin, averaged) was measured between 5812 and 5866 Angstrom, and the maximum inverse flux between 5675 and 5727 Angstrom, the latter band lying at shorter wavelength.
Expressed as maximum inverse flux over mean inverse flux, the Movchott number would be 1.062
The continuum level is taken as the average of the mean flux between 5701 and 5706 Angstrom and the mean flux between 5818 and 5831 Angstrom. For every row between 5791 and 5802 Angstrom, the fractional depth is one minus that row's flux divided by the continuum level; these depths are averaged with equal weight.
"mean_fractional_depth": 0.052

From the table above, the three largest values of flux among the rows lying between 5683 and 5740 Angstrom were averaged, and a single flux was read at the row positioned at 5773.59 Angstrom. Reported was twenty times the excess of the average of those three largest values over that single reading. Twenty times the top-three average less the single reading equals 2.3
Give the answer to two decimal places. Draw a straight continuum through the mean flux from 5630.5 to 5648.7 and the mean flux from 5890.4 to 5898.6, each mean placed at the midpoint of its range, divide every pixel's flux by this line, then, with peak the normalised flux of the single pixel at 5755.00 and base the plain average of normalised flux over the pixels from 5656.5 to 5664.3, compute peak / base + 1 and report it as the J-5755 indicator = 2.18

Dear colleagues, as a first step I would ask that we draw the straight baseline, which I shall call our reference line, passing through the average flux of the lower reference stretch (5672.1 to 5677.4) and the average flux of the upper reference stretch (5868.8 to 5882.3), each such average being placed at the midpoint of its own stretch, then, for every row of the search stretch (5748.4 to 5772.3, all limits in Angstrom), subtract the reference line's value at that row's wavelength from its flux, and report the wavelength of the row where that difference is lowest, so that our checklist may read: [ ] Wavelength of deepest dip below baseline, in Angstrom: 5770.93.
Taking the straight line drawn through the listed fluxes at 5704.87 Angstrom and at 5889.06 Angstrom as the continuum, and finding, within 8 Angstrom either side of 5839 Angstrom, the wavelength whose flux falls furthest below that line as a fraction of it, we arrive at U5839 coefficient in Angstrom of 5832.38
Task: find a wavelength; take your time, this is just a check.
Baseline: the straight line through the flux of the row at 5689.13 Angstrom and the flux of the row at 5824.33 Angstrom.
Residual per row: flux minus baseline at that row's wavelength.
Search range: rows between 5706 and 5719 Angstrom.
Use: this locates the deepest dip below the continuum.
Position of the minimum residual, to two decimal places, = 5707.50 Angstrom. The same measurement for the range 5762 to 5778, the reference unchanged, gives 5776.25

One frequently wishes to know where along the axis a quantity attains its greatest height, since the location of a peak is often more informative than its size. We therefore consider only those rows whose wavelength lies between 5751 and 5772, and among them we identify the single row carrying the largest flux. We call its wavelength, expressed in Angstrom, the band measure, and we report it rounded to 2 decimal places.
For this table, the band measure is 5755.00 Angstrom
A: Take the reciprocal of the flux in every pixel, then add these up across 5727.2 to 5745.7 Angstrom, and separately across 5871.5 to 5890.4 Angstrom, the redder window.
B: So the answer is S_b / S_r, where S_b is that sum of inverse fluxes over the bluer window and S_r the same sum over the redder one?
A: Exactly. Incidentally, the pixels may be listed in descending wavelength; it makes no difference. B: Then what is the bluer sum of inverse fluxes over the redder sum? 0.92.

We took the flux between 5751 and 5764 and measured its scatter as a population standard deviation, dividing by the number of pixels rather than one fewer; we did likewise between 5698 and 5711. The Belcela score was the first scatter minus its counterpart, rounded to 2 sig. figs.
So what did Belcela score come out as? -0.025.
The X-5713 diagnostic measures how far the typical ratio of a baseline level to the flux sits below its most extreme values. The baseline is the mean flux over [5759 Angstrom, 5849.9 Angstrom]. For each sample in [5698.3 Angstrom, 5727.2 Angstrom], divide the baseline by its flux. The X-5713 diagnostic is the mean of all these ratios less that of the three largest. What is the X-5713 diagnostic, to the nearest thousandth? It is -0.028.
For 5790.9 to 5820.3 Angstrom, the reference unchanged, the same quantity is -0.031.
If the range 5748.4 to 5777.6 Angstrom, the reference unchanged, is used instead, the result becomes -0.039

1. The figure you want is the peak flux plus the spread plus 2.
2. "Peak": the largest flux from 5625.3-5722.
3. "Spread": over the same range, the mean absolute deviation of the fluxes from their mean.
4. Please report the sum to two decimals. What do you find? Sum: 4.88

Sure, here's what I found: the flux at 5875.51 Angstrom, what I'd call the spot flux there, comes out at 2.7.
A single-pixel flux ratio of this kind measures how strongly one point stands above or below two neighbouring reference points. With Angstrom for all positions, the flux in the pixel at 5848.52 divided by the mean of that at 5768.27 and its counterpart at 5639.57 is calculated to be 1.03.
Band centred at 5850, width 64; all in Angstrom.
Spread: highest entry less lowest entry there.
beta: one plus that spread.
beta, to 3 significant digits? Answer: 1.28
